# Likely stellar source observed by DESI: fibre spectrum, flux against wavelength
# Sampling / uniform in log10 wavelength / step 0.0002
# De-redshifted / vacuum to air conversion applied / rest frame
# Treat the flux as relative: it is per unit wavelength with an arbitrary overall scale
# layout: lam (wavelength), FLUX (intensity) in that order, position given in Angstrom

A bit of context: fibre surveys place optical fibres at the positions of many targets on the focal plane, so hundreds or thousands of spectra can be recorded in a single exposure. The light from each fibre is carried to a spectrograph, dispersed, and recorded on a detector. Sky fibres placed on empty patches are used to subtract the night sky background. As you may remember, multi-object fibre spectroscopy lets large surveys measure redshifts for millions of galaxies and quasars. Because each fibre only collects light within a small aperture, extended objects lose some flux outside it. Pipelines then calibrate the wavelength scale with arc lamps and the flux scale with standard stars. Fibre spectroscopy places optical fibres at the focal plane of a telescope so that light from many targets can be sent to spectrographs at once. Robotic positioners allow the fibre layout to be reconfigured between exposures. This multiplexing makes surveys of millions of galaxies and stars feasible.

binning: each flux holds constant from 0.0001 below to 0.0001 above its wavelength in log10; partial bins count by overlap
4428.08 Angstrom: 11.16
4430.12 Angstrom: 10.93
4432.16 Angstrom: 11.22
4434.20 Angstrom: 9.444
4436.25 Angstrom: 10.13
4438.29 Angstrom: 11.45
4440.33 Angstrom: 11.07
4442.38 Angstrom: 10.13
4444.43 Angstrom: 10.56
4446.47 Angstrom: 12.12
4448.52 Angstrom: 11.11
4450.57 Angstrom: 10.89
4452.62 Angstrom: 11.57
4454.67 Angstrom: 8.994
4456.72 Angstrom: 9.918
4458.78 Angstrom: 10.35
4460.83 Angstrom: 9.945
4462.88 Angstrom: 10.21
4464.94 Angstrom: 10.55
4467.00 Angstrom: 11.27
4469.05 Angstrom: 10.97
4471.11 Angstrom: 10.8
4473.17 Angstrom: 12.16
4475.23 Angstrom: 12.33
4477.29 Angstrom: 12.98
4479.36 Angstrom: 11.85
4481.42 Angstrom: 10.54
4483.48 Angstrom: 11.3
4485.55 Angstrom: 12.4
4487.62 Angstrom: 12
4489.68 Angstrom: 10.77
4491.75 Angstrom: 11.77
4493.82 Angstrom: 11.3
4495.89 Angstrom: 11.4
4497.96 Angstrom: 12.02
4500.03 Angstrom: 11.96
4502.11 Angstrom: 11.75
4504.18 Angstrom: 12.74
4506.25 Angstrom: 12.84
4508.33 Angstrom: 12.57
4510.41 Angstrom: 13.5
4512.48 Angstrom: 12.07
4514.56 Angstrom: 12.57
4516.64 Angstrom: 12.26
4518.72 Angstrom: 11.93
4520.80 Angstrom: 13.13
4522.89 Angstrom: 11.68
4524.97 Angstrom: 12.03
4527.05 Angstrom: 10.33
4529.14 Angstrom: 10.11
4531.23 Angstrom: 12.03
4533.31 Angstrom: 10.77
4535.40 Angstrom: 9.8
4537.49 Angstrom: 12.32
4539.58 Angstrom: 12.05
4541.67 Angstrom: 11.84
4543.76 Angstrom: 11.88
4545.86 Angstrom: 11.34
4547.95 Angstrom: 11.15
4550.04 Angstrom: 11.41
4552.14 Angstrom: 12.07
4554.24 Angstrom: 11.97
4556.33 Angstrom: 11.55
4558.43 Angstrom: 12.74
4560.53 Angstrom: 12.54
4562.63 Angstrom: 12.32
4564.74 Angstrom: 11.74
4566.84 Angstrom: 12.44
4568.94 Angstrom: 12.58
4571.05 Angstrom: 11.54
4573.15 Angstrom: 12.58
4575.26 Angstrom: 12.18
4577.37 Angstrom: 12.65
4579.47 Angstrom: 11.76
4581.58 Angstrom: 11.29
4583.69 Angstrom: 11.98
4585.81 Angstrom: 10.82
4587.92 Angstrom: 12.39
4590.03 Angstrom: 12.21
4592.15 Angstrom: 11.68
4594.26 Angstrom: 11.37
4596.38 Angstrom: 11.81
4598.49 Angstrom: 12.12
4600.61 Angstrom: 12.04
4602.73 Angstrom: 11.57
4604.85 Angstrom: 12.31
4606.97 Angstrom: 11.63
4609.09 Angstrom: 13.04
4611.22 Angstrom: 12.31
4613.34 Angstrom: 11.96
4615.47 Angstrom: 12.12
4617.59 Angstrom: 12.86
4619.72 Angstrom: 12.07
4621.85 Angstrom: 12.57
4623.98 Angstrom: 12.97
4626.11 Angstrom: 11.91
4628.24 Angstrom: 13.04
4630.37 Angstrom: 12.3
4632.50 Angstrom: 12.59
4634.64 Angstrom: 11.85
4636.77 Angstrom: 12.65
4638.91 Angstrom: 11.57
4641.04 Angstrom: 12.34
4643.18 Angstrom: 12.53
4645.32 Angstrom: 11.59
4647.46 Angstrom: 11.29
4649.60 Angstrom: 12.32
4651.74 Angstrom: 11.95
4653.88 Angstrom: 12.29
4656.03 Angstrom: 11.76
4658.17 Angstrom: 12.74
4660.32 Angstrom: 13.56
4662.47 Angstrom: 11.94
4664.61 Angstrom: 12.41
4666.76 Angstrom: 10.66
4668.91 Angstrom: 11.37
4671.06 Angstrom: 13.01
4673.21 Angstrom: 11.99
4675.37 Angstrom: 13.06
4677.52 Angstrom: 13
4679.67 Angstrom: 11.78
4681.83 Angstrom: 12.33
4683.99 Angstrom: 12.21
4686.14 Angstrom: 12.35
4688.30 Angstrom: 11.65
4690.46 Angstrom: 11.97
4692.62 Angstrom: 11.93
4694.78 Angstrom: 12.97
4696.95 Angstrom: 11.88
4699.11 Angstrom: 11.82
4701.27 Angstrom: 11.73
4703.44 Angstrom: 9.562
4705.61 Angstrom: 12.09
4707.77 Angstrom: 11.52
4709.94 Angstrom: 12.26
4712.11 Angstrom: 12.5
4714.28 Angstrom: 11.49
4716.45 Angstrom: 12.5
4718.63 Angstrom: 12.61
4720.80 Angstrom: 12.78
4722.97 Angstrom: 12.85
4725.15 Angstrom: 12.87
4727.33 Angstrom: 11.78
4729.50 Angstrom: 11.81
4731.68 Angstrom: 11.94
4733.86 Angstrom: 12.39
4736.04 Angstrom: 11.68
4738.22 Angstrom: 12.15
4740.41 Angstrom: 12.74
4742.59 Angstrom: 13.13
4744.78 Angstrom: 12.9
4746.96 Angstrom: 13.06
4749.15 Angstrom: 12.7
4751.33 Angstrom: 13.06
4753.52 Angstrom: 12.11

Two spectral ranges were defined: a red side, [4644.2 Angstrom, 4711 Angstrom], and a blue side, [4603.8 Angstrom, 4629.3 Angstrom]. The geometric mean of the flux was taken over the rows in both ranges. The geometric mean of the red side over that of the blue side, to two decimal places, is 0.97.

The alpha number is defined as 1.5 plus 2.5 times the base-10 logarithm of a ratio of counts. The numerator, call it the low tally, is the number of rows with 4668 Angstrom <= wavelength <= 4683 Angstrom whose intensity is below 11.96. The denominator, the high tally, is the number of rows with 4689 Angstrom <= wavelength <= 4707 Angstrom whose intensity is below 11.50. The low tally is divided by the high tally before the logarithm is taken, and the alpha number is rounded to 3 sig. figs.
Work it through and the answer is 2.25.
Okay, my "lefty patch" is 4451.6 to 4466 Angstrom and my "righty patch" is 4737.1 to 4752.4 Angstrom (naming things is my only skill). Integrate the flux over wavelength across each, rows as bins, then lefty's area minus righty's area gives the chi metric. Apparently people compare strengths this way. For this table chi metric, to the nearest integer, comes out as -49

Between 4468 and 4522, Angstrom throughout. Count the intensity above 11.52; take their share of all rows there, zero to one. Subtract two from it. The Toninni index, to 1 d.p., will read -1.3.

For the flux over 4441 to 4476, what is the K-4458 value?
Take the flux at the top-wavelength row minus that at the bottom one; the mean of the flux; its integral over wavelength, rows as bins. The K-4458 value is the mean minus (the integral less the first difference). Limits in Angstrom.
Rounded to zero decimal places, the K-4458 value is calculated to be -365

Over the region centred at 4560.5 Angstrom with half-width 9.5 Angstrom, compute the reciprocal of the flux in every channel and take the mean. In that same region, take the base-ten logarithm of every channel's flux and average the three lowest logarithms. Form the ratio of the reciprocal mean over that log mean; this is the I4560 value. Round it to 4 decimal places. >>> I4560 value 0.0766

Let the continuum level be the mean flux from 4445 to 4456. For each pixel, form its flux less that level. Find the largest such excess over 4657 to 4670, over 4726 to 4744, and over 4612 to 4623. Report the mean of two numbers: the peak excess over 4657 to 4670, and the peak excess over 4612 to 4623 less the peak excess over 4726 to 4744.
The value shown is 1.2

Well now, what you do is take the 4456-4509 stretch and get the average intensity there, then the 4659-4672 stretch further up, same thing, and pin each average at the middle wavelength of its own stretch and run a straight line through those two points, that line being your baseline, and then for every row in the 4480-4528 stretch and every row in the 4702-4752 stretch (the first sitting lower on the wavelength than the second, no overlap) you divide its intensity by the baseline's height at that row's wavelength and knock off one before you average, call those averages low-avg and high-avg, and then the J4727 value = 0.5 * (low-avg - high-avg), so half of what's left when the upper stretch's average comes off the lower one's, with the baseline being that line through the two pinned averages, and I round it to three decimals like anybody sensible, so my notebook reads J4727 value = 0.021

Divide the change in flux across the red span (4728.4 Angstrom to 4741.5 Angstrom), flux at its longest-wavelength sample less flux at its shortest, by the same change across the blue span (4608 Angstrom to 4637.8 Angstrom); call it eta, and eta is -2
